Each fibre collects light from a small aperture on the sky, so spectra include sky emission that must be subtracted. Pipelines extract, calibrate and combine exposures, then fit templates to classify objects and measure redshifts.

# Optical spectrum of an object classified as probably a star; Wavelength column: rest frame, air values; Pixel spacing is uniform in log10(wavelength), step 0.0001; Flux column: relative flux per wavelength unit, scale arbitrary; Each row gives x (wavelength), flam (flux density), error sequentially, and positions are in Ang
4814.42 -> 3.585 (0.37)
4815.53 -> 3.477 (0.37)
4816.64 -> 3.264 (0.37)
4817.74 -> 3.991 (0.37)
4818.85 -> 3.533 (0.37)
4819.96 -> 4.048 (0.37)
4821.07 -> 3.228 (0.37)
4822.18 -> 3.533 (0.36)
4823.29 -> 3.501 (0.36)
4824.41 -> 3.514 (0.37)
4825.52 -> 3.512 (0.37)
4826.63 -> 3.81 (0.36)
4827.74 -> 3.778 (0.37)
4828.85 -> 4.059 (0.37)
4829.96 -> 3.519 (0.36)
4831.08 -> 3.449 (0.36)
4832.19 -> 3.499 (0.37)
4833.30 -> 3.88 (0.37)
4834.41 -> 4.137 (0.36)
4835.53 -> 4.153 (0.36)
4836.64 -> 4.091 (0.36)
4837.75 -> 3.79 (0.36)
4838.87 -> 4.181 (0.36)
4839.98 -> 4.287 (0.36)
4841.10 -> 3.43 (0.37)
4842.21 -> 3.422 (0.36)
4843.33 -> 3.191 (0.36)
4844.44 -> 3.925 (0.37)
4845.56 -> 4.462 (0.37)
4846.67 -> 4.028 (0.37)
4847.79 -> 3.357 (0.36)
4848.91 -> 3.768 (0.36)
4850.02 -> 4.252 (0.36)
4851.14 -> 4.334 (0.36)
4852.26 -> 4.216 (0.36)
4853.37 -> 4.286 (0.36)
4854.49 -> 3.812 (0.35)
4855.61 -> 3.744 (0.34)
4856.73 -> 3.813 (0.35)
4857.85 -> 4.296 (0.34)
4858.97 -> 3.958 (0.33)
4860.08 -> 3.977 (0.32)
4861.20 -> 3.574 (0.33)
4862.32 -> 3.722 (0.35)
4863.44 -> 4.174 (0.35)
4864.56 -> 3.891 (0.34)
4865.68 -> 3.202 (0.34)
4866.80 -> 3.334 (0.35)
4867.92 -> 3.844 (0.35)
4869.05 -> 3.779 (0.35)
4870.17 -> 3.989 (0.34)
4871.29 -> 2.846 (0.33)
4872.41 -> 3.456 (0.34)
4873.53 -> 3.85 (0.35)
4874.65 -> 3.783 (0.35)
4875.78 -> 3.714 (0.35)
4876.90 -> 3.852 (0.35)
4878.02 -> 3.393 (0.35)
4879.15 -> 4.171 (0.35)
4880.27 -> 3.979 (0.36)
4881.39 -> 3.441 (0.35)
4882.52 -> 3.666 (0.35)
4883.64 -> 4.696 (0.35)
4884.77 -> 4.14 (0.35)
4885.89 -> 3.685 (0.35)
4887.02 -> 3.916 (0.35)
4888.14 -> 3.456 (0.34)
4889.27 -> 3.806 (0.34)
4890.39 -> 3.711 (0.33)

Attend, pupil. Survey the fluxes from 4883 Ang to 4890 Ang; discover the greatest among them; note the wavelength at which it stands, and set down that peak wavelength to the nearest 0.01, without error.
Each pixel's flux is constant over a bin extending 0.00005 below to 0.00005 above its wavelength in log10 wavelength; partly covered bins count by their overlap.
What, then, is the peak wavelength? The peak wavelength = 4883.64 Ang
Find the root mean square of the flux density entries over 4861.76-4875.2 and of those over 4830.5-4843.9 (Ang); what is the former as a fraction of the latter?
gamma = 0.96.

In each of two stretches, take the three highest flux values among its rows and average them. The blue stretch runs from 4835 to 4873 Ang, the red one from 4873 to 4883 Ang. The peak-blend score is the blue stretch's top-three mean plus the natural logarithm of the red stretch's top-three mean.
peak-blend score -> 5.75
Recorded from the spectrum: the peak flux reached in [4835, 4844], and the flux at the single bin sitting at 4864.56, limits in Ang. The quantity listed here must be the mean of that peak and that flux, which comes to 4.09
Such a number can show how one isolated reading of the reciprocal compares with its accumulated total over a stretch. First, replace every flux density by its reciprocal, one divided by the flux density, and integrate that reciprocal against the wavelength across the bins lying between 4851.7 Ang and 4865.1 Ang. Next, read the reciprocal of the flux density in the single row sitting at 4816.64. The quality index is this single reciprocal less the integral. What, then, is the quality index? -3.1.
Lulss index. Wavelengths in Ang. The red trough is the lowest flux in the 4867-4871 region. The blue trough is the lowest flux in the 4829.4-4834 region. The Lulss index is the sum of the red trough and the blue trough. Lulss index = 7.23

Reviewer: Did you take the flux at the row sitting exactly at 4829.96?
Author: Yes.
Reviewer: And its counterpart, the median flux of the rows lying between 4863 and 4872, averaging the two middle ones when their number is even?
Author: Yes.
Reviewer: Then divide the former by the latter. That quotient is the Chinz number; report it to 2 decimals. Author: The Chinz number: 0.92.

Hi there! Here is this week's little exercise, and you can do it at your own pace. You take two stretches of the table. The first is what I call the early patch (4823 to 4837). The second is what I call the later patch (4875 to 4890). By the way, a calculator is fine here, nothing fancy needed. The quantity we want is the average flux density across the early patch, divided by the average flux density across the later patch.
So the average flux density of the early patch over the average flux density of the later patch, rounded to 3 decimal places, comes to 0.980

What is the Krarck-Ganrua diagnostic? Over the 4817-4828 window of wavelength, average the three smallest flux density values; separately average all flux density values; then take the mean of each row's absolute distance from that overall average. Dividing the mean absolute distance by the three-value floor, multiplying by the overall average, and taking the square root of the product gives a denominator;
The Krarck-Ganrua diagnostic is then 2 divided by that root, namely 4.2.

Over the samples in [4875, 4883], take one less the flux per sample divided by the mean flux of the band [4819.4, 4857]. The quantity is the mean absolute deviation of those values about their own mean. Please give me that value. 0.057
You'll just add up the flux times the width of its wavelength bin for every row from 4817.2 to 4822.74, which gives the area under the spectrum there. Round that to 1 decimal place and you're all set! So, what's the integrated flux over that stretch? 20.3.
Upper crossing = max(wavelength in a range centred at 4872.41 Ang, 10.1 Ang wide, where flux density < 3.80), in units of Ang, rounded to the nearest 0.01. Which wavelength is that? 4875.78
